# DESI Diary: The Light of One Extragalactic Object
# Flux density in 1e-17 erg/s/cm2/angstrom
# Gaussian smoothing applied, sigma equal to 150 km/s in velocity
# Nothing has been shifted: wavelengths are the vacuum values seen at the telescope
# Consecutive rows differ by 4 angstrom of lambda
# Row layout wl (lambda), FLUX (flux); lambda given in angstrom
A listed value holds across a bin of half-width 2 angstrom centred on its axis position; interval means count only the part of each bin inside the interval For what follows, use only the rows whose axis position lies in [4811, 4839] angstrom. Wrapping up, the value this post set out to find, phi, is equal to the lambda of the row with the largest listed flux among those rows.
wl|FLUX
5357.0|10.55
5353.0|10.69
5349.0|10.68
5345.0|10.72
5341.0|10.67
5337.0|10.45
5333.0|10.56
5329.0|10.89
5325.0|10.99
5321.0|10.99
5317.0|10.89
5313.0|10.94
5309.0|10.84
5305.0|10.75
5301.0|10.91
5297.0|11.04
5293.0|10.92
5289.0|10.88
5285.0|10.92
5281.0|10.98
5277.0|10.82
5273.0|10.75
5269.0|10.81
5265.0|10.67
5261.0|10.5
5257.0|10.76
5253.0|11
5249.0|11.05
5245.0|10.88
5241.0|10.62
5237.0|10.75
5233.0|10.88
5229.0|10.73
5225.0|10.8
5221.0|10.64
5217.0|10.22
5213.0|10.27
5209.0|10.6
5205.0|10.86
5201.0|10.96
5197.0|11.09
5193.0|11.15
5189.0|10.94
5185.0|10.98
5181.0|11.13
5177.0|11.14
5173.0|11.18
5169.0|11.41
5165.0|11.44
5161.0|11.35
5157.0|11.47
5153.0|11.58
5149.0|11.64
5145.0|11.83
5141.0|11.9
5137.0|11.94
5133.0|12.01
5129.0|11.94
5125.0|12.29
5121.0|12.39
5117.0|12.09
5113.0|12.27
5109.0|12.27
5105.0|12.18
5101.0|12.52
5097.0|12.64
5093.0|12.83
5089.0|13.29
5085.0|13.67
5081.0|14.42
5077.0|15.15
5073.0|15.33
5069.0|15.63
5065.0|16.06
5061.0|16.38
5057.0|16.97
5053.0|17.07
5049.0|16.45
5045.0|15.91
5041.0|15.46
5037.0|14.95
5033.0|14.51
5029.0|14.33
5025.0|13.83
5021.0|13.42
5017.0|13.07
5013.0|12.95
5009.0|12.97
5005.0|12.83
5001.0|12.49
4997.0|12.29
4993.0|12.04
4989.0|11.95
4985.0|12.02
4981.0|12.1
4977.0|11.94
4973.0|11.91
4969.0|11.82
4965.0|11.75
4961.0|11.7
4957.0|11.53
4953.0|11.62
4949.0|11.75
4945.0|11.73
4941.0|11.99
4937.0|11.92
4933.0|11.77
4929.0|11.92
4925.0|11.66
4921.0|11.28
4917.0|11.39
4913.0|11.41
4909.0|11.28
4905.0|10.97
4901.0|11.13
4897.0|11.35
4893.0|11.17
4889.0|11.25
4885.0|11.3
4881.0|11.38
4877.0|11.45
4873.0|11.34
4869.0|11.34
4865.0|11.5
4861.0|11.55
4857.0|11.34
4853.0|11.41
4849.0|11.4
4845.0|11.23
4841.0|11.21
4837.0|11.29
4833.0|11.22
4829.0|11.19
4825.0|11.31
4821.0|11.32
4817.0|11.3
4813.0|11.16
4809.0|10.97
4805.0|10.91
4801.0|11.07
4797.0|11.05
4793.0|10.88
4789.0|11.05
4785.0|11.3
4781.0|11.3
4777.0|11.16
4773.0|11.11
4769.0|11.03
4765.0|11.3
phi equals 4821.0 angstrom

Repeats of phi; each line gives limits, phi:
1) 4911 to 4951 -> 4941.0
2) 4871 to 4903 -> 4877.0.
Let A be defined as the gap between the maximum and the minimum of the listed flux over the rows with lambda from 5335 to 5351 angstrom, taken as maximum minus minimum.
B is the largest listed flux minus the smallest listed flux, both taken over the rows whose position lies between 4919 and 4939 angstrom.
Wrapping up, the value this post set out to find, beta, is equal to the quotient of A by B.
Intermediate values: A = 0.27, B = 0.64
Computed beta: 0.4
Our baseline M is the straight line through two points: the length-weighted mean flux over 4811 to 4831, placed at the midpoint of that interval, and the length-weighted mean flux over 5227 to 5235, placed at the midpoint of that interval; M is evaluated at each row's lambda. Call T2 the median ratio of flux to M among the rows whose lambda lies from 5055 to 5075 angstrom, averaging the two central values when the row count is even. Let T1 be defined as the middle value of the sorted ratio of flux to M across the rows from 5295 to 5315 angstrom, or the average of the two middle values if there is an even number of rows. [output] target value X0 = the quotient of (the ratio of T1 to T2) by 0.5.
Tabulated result 1.39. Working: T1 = 1.02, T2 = 1.46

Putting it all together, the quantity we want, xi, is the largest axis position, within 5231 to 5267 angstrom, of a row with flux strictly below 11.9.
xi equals 5265.0 angstrom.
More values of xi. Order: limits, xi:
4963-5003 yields 4969.0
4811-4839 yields 4837.0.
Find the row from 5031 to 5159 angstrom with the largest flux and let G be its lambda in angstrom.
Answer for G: 5053.0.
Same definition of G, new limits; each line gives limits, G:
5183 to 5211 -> 5193.0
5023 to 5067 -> 5053.0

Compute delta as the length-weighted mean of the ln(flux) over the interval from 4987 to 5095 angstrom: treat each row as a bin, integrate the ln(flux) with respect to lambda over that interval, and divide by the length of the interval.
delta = 2.65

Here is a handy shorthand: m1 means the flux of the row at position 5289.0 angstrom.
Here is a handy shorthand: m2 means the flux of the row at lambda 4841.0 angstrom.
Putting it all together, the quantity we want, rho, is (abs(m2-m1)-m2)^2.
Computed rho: 118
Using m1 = 10.88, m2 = 11.21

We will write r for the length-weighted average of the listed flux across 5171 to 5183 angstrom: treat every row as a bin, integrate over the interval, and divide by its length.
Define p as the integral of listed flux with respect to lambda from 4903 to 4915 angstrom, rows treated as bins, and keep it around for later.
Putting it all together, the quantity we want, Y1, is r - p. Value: -123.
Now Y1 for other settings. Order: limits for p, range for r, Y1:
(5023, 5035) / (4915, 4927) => -159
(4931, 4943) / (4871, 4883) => -131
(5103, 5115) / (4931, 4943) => -135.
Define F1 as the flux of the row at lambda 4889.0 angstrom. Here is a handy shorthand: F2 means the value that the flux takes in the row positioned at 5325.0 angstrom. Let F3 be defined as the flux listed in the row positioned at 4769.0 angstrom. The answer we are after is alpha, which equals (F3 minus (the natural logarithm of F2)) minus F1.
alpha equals -2.6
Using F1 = 11.25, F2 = 10.99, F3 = 11.03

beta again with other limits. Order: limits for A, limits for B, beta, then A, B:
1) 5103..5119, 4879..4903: 0.7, 0.18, 0.25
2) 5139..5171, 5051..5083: 0.2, 0.55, 2.65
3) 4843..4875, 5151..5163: 1.4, 0.32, 0.23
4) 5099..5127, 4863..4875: 2.7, 0.43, 0.16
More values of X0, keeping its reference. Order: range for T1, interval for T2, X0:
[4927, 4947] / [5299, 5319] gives 2.11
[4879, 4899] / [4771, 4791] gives 2.05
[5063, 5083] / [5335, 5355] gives 2.79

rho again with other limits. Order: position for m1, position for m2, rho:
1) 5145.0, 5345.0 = 92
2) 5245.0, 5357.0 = 104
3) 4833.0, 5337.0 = 94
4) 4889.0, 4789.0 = 118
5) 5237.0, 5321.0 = 116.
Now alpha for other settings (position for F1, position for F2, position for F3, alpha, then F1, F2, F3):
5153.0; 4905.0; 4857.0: -2.6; 11.58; 10.97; 11.34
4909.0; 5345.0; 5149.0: -2.0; 11.28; 10.72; 11.64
